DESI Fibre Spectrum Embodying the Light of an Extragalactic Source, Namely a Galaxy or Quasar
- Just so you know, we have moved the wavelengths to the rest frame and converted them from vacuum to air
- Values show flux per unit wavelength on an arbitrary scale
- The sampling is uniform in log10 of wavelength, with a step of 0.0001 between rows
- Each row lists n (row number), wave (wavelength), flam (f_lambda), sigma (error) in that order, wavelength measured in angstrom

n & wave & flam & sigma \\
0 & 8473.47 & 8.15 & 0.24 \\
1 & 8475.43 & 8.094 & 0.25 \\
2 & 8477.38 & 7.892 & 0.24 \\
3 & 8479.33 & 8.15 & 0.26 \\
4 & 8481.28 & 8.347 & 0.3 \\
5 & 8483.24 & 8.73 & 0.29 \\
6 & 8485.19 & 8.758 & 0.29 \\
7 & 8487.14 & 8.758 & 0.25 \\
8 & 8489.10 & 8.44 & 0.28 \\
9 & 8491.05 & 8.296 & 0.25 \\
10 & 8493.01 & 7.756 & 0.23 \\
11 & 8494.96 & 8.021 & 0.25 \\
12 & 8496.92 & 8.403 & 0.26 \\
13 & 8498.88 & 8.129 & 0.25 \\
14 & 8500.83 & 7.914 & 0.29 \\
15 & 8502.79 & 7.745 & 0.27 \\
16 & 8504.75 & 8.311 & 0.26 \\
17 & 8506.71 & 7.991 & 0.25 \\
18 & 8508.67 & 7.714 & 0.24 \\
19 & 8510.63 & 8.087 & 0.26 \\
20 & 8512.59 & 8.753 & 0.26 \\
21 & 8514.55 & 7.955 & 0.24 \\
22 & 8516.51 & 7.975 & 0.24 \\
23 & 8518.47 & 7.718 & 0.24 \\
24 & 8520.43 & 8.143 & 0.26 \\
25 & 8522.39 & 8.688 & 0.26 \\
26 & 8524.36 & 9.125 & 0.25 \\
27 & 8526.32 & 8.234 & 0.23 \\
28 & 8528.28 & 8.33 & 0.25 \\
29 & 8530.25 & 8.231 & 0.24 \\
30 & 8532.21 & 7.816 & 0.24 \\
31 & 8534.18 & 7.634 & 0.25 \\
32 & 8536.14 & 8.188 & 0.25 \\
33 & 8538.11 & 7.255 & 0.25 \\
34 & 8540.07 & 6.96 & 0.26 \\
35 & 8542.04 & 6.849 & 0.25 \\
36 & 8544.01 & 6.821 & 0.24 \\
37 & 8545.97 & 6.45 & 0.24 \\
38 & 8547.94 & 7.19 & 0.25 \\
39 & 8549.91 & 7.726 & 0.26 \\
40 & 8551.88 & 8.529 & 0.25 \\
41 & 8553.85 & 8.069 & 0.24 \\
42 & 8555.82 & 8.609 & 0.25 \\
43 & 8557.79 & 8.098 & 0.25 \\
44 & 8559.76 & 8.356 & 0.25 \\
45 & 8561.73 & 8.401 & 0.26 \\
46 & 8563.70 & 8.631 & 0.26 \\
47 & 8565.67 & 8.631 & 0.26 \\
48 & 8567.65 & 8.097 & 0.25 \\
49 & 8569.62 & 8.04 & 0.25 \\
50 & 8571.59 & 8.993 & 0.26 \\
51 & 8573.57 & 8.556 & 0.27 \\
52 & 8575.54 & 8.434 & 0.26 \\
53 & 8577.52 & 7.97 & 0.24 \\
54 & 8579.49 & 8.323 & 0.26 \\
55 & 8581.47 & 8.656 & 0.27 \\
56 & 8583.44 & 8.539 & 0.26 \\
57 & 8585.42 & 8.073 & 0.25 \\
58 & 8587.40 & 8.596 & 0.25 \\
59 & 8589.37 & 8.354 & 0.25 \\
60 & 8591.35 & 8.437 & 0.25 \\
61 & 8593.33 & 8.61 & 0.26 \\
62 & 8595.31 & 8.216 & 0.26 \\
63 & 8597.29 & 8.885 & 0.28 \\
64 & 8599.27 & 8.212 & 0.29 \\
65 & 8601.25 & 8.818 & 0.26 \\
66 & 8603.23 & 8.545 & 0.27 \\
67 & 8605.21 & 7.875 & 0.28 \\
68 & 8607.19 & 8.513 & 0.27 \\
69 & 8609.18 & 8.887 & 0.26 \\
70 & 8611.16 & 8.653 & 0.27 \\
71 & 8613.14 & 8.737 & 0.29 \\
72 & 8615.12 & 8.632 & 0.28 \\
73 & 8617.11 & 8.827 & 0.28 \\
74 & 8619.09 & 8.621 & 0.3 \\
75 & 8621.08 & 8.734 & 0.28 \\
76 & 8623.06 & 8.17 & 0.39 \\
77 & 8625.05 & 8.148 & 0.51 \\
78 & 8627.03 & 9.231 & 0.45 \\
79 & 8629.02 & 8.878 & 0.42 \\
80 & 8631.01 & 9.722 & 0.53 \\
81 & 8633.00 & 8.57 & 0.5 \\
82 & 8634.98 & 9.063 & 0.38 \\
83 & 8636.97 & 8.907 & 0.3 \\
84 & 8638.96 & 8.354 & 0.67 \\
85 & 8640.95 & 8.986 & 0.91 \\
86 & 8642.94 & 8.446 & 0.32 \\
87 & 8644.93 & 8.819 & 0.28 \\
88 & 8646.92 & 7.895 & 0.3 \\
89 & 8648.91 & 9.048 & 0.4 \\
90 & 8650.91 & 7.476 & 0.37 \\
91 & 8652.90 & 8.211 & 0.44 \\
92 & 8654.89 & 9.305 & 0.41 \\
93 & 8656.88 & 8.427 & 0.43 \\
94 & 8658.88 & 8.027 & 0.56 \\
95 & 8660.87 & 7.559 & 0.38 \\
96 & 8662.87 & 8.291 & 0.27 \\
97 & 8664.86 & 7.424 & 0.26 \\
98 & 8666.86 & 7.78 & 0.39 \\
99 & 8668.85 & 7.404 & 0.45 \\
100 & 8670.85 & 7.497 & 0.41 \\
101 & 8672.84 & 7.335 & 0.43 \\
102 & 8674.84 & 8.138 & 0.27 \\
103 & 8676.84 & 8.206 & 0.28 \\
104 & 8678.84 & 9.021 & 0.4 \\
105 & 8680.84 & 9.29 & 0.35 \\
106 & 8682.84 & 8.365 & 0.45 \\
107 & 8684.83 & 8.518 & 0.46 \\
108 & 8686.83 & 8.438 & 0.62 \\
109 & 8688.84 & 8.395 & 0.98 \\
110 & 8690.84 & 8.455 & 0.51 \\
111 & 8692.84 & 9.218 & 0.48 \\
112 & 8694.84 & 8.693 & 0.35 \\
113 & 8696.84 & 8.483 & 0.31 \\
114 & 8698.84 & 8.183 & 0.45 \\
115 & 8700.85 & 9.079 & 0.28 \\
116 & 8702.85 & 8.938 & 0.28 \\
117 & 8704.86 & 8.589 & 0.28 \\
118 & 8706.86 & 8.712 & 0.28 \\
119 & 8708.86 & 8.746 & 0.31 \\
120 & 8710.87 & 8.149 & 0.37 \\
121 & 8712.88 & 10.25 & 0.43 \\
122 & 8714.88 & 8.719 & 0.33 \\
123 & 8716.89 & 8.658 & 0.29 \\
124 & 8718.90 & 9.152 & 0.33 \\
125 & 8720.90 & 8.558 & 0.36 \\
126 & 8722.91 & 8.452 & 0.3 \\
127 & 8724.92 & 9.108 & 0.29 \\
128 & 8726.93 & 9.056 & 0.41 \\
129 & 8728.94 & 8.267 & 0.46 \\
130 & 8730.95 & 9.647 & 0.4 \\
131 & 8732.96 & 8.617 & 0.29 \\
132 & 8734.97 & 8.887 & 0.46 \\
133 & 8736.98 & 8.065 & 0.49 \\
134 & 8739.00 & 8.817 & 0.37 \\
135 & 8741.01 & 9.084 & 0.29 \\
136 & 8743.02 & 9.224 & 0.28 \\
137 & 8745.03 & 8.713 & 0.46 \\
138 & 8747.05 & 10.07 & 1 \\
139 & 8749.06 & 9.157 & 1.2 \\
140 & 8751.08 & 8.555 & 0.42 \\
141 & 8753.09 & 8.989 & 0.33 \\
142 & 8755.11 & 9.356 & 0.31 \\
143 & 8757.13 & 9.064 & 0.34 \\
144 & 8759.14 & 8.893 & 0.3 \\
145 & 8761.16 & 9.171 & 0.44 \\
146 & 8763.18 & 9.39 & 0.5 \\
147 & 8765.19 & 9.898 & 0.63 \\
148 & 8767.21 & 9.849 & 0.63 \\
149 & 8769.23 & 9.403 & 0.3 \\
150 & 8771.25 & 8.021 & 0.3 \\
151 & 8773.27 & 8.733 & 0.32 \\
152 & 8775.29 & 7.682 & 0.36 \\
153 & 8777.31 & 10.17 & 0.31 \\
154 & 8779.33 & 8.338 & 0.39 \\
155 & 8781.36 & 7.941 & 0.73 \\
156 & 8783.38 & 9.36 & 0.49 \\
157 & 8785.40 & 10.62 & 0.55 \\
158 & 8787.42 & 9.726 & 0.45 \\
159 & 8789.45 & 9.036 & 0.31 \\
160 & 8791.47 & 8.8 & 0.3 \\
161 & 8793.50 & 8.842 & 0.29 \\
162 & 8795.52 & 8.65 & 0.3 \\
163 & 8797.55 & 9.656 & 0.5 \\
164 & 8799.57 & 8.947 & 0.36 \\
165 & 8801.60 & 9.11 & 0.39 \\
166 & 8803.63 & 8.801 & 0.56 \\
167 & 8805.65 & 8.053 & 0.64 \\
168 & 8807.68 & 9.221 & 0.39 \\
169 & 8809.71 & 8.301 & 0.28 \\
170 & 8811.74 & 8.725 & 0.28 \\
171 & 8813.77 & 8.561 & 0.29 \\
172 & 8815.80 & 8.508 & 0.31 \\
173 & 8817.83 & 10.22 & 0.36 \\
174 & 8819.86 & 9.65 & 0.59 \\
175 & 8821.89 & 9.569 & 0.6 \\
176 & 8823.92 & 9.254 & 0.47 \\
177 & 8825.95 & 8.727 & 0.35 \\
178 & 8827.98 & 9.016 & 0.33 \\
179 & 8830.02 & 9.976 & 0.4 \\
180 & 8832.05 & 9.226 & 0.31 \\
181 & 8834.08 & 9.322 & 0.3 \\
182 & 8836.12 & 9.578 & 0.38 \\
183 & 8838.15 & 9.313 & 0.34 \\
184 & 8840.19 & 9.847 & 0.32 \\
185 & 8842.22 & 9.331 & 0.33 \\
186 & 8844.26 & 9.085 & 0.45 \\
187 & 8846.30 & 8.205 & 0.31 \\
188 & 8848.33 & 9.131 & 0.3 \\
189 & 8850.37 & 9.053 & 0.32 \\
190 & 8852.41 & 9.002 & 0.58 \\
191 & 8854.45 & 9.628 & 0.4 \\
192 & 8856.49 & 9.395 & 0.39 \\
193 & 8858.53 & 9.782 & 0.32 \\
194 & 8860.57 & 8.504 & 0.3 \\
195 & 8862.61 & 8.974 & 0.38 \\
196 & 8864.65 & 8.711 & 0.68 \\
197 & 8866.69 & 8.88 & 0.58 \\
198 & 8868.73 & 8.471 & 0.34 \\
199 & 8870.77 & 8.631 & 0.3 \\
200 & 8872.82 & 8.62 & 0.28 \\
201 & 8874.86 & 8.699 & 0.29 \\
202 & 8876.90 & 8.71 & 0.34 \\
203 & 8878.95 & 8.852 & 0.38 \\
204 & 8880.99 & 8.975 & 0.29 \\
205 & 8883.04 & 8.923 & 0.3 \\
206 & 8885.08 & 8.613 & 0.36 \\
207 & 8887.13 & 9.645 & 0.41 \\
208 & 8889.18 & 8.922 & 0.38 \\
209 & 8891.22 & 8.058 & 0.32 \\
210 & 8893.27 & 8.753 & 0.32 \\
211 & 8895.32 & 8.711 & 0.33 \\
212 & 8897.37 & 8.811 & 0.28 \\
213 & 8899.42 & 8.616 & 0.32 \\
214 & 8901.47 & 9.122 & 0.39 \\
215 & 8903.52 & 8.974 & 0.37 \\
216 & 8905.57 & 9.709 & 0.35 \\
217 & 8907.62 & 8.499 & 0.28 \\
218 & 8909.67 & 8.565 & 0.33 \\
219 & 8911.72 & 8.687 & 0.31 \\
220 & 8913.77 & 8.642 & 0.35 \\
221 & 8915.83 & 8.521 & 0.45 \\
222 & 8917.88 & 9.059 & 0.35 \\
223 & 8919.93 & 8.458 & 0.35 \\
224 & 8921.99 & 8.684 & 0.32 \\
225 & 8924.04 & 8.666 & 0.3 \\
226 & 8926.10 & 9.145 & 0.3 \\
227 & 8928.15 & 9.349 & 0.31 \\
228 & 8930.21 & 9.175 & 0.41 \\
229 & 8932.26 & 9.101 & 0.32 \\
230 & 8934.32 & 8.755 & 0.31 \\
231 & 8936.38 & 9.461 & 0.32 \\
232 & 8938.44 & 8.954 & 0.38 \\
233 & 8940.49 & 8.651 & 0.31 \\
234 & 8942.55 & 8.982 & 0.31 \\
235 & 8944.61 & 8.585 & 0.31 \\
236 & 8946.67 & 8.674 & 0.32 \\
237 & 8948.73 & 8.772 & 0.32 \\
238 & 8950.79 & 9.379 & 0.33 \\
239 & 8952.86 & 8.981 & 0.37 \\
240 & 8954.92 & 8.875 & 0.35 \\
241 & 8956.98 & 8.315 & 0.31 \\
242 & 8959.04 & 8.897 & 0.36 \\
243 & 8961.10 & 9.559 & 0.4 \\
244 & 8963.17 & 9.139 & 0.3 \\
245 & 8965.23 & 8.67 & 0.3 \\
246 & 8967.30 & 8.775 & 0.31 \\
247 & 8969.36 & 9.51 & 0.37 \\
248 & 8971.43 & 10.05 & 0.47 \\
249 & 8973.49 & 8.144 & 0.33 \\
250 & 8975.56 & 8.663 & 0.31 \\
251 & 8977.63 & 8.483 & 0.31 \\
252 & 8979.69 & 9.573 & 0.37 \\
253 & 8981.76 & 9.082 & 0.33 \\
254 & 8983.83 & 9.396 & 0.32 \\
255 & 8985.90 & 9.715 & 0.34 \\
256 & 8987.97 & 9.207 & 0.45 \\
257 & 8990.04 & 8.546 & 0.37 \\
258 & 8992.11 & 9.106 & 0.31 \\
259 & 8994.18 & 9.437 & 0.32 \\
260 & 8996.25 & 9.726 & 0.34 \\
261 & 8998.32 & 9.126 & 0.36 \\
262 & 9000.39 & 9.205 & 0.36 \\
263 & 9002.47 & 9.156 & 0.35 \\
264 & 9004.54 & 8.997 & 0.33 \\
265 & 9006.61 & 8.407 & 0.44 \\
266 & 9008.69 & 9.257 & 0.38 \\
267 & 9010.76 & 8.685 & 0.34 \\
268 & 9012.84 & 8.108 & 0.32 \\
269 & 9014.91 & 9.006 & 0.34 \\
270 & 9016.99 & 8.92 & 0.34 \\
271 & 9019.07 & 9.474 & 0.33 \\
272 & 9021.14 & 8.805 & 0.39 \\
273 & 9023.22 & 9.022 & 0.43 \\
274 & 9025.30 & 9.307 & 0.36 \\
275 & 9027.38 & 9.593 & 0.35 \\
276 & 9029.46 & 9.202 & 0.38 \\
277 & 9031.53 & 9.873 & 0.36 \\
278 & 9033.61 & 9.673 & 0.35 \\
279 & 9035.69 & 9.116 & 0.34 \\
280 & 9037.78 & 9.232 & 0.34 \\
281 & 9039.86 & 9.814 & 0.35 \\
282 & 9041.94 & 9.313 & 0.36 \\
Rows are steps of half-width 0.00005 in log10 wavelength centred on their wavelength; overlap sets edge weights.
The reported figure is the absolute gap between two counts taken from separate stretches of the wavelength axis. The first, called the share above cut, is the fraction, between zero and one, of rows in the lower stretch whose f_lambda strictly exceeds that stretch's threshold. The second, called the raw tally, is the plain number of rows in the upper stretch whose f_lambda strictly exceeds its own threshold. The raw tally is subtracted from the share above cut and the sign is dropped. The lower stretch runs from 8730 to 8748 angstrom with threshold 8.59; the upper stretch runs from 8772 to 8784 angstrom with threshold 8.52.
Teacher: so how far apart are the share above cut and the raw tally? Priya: 2.1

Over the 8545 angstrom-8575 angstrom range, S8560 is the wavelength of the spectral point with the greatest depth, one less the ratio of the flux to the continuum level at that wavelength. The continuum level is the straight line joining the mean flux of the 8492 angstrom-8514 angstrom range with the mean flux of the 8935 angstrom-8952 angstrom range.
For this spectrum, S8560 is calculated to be 8545.97 angstrom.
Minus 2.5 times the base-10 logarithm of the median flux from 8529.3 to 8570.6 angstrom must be -2.27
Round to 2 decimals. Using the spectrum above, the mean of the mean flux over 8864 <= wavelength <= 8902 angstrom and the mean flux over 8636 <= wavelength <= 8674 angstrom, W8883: 8.47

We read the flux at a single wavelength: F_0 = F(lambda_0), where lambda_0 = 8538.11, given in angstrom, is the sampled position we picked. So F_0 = 7.255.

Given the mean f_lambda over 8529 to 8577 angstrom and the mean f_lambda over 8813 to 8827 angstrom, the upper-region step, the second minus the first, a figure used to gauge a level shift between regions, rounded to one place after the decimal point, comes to 1.3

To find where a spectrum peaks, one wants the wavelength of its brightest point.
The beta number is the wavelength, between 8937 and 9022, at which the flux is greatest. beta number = 8971.43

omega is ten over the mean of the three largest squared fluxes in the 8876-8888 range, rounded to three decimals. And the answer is 0.118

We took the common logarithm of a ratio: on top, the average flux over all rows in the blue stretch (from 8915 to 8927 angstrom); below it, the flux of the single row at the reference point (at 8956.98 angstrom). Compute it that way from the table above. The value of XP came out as 0.02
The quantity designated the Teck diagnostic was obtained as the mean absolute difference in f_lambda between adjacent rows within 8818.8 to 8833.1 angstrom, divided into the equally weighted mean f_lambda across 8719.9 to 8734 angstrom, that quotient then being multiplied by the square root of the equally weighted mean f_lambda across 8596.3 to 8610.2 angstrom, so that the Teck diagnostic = 53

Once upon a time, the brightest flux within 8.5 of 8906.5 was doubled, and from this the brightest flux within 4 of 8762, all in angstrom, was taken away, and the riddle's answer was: 9.52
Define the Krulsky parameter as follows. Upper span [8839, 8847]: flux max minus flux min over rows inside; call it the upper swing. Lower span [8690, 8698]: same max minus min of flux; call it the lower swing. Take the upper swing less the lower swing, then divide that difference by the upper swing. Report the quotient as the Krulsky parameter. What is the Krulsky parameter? 0.5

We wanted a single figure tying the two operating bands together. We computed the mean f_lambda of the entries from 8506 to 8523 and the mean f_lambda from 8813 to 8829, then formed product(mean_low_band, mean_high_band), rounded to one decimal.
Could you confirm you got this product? 74.6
